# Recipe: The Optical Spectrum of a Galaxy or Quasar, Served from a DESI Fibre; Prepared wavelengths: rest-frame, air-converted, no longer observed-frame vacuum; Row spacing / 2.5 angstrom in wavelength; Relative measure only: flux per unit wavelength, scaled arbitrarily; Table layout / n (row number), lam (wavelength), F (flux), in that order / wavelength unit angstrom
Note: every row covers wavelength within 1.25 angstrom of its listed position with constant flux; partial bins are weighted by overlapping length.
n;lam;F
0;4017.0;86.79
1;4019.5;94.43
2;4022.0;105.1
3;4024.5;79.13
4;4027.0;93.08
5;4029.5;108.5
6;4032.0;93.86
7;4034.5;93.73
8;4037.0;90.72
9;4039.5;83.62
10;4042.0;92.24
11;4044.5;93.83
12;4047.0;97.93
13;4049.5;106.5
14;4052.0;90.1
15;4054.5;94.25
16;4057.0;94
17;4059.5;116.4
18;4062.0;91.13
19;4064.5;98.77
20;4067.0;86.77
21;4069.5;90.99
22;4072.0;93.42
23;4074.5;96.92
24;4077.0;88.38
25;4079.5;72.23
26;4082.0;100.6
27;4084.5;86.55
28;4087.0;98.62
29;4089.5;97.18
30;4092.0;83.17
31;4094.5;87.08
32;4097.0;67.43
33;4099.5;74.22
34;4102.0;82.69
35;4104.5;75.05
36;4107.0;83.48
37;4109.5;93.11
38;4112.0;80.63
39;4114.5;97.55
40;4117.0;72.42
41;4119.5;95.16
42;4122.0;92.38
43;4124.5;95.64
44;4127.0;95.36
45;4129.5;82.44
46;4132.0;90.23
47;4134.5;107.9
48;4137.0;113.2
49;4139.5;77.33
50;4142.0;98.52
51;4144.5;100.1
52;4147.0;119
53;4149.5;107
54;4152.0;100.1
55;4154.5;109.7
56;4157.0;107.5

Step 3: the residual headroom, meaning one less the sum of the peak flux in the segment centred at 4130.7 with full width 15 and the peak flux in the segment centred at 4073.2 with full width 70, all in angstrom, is -229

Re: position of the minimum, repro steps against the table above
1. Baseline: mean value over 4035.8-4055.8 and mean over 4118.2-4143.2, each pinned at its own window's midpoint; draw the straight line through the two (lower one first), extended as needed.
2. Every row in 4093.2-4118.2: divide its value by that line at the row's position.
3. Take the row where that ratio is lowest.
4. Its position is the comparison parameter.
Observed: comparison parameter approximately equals 4097.0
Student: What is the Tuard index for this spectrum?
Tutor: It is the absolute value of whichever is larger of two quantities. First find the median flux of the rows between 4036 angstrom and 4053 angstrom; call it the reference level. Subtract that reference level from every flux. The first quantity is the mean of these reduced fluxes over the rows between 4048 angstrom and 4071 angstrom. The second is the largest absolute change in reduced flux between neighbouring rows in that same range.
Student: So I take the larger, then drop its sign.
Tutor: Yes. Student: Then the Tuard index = 25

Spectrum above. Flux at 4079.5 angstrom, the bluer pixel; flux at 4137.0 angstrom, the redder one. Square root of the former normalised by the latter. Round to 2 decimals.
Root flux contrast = 0.80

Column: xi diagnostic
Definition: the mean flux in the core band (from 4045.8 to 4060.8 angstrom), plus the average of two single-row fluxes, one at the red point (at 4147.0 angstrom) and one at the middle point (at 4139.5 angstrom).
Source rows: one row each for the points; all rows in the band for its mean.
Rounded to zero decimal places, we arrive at 198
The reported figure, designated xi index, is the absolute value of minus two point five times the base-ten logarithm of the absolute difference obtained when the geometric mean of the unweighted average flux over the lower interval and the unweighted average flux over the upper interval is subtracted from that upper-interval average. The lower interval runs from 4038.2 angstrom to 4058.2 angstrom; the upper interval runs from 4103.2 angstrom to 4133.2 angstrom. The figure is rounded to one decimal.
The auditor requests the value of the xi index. 1.2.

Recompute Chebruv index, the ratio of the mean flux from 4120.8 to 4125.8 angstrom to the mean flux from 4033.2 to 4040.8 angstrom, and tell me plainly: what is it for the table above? 1.05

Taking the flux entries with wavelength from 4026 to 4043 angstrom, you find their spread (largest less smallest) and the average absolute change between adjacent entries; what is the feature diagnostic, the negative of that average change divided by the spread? -0.33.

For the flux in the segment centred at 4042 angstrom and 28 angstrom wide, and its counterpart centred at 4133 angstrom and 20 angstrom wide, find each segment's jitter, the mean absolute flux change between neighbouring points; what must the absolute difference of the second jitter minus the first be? 7.6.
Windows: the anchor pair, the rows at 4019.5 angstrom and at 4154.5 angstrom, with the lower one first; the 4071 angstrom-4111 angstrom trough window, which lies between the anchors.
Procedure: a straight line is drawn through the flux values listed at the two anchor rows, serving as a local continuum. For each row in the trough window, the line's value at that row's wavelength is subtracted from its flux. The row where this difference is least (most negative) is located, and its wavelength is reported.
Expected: 4097.0 angstrom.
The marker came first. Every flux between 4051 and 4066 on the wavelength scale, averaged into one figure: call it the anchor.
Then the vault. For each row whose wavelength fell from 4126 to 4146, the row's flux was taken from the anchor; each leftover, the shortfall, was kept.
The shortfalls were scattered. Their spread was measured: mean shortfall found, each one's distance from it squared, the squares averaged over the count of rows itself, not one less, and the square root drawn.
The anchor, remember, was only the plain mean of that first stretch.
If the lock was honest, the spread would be 11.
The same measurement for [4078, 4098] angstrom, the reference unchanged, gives 11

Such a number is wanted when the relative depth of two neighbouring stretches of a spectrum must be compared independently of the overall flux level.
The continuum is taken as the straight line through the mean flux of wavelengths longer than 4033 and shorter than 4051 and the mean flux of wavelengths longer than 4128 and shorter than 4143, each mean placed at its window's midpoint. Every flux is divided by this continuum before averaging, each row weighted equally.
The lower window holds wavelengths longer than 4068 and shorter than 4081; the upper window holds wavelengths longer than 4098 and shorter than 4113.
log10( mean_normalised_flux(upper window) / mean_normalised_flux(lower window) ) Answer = -0.04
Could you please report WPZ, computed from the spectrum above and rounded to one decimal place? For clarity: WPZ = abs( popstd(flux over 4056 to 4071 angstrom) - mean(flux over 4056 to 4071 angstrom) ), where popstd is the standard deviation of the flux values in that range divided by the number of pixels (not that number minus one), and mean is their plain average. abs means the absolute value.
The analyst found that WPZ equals 86.7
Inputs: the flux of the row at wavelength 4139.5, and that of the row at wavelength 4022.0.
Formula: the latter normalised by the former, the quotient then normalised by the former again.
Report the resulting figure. 0.018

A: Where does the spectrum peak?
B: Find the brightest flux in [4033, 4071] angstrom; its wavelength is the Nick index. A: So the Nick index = 4059.5 angstrom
